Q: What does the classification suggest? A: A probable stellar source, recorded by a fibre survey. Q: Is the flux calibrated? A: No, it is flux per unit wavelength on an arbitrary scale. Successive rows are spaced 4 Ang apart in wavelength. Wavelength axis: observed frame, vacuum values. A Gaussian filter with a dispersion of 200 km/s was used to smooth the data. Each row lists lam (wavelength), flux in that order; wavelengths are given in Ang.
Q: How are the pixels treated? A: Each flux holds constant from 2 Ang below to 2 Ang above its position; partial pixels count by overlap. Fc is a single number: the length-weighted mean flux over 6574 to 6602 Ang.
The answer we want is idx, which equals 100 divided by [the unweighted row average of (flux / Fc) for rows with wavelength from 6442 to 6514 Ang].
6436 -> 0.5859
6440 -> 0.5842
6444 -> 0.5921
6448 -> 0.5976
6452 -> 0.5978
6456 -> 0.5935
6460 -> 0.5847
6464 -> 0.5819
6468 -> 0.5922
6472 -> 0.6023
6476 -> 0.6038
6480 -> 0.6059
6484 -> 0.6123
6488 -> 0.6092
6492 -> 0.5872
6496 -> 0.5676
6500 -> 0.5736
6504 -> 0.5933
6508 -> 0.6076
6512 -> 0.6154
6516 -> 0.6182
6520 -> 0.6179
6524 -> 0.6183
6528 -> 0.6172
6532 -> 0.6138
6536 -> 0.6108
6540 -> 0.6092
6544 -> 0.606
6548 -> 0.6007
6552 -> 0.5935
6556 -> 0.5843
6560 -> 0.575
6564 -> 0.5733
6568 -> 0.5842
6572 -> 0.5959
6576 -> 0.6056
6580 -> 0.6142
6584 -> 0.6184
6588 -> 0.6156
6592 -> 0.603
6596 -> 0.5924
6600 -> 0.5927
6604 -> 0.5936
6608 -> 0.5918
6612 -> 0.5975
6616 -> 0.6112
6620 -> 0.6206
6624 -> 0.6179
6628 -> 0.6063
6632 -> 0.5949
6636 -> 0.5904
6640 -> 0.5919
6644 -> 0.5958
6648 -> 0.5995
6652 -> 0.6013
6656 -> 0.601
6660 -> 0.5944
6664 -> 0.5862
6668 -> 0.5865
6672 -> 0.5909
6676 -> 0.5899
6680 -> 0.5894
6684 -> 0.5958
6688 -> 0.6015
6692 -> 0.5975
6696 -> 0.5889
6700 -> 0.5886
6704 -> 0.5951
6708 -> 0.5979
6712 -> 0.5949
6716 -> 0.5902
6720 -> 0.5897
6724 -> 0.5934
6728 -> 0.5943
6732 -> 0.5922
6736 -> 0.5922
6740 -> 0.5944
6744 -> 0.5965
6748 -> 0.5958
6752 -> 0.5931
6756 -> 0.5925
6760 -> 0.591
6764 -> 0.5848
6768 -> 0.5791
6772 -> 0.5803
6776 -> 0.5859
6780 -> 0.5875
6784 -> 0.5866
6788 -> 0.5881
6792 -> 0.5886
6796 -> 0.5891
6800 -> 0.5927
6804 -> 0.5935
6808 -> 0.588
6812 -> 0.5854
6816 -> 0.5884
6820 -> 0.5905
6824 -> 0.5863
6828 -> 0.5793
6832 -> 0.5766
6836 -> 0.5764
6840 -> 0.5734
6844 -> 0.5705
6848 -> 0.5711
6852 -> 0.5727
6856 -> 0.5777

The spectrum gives 102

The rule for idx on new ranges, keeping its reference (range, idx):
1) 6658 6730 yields 102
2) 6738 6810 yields 103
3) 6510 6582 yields 100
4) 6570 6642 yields 100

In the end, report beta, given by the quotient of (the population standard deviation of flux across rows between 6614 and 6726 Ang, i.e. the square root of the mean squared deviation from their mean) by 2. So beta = 0.0043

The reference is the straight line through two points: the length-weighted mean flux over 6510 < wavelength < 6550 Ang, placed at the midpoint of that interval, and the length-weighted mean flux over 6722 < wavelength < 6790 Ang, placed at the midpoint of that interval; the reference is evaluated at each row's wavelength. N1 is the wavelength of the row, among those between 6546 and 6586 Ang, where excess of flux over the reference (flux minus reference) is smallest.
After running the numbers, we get 6564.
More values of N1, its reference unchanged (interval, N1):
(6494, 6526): 6496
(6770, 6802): 6772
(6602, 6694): 6608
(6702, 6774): 6768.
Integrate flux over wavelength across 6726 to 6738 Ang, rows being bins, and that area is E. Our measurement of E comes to 7.11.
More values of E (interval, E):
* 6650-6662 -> 7.19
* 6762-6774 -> 6.98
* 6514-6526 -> 7.42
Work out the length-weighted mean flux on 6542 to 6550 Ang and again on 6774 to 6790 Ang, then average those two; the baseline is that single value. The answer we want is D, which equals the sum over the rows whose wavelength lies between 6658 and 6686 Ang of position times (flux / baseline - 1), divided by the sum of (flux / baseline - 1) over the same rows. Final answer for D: 6670.3 Ang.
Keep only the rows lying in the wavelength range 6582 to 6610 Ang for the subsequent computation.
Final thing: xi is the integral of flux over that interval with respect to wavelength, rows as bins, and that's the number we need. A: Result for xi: 16.8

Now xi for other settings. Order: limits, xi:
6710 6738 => 16.6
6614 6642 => 16.9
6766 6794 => 16.4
